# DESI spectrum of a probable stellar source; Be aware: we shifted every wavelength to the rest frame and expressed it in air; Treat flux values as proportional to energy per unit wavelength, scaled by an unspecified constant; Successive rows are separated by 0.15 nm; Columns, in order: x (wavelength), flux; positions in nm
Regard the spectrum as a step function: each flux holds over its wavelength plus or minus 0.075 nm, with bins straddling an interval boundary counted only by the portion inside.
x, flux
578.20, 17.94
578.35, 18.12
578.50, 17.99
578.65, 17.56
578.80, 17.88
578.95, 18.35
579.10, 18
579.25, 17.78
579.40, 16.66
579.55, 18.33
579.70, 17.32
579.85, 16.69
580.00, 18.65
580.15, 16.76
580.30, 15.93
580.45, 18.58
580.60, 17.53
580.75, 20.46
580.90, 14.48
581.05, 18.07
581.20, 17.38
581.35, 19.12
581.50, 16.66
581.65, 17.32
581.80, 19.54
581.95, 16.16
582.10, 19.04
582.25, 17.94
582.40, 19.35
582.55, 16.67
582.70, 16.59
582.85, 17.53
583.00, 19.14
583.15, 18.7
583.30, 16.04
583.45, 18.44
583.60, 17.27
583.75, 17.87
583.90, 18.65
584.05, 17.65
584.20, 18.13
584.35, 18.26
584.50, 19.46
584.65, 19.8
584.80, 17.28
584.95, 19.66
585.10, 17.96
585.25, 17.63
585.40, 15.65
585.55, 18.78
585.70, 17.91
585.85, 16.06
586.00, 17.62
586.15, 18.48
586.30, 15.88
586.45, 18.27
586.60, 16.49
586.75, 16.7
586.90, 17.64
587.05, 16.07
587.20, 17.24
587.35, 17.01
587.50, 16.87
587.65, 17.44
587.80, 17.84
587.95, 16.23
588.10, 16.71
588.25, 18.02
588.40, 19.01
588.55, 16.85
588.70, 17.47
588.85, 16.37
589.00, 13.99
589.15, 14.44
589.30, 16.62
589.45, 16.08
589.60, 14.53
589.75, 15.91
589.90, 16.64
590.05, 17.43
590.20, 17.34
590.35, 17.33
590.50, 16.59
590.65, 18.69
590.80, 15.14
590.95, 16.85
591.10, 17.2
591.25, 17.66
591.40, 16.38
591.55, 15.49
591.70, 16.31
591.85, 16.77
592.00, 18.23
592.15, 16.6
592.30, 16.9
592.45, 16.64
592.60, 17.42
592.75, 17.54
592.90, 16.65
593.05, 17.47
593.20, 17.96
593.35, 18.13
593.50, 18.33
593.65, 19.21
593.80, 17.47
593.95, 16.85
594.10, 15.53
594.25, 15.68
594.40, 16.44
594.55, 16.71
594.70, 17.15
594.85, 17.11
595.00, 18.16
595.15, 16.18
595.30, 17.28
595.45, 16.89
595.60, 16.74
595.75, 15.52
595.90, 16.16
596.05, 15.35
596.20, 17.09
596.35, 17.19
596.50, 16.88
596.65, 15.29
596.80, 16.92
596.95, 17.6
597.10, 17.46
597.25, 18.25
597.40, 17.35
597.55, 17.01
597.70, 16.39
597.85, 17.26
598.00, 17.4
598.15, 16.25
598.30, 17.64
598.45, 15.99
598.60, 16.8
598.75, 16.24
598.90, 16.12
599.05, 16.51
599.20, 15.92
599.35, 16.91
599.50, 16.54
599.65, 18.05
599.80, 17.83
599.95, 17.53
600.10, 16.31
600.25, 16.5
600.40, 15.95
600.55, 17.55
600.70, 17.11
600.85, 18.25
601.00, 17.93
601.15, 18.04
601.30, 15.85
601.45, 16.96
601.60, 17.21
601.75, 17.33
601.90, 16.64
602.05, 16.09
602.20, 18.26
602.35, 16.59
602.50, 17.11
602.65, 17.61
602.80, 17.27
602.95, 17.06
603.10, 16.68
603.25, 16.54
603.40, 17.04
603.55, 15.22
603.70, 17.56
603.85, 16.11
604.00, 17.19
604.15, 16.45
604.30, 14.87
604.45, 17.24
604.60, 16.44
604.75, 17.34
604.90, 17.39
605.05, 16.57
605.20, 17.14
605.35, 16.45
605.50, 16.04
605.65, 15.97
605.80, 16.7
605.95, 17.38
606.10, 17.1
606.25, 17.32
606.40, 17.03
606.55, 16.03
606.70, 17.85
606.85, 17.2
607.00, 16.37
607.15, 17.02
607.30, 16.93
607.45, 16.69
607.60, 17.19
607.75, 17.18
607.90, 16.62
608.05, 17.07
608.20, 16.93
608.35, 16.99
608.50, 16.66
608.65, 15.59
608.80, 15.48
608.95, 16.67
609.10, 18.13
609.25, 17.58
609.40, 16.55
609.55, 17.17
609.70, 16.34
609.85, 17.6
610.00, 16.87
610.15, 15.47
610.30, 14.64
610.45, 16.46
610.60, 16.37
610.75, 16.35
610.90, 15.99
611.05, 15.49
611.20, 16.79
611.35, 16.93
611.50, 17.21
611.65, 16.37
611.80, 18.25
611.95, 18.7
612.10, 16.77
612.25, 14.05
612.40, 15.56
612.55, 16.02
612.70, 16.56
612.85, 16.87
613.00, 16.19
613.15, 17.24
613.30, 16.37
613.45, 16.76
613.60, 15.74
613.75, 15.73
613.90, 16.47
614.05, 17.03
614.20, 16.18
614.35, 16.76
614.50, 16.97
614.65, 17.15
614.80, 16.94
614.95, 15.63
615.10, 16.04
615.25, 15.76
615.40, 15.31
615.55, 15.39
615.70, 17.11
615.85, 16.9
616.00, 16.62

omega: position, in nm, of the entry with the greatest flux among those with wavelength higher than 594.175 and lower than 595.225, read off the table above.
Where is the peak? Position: 595.00 nm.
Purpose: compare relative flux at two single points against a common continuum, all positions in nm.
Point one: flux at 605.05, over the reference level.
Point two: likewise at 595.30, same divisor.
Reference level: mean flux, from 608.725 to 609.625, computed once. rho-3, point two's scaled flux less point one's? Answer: 0.042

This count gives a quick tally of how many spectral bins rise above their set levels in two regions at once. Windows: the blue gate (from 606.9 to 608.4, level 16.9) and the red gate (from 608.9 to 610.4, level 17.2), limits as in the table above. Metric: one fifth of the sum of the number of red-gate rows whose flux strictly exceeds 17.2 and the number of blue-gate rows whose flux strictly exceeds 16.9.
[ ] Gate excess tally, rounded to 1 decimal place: 2.0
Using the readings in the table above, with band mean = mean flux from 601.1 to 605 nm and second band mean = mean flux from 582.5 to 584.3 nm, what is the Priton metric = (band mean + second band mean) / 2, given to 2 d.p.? 17.29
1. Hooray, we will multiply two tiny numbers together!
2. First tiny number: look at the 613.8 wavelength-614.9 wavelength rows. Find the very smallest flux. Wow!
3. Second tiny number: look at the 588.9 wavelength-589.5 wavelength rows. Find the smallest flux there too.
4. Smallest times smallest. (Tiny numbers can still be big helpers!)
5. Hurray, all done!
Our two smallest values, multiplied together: 226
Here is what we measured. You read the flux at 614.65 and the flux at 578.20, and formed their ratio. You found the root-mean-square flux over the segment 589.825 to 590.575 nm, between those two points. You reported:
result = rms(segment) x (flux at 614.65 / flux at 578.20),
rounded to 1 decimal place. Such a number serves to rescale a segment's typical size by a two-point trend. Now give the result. 16.3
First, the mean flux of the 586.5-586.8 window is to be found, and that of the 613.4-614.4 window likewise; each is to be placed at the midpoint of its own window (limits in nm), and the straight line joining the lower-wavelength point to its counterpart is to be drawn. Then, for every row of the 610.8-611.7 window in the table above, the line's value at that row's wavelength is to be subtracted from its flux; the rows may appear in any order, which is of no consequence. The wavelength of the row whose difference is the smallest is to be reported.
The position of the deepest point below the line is 611.05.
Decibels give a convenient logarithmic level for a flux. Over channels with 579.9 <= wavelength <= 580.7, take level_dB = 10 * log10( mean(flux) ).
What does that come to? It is 12.4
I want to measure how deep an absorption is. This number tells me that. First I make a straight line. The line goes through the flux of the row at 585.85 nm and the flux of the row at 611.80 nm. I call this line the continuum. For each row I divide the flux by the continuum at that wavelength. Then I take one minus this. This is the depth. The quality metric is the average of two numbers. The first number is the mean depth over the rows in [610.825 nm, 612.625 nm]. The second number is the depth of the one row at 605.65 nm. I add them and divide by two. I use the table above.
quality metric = 0.10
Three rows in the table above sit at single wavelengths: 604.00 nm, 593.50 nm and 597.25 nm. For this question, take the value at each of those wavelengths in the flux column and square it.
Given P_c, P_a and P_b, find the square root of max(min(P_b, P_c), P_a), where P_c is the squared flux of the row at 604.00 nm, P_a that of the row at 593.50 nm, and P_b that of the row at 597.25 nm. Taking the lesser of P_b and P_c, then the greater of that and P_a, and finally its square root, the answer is 18.3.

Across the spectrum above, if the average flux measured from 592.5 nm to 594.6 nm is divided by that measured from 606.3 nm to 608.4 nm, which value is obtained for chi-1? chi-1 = 1.02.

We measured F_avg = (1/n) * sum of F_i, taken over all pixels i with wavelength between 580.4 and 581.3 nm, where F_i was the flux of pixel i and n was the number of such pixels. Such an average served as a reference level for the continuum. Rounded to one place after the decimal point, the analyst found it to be 17.8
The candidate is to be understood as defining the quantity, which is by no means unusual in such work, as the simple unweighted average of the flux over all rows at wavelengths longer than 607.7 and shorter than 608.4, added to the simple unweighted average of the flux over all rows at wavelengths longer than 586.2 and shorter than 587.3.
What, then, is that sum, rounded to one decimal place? 33.9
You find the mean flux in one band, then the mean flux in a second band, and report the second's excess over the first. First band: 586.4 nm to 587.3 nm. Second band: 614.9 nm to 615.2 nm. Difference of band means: -1.2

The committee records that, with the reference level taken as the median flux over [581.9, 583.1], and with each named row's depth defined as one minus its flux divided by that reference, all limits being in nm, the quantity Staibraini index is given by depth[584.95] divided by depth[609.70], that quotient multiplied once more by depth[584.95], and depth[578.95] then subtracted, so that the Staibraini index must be 0.18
